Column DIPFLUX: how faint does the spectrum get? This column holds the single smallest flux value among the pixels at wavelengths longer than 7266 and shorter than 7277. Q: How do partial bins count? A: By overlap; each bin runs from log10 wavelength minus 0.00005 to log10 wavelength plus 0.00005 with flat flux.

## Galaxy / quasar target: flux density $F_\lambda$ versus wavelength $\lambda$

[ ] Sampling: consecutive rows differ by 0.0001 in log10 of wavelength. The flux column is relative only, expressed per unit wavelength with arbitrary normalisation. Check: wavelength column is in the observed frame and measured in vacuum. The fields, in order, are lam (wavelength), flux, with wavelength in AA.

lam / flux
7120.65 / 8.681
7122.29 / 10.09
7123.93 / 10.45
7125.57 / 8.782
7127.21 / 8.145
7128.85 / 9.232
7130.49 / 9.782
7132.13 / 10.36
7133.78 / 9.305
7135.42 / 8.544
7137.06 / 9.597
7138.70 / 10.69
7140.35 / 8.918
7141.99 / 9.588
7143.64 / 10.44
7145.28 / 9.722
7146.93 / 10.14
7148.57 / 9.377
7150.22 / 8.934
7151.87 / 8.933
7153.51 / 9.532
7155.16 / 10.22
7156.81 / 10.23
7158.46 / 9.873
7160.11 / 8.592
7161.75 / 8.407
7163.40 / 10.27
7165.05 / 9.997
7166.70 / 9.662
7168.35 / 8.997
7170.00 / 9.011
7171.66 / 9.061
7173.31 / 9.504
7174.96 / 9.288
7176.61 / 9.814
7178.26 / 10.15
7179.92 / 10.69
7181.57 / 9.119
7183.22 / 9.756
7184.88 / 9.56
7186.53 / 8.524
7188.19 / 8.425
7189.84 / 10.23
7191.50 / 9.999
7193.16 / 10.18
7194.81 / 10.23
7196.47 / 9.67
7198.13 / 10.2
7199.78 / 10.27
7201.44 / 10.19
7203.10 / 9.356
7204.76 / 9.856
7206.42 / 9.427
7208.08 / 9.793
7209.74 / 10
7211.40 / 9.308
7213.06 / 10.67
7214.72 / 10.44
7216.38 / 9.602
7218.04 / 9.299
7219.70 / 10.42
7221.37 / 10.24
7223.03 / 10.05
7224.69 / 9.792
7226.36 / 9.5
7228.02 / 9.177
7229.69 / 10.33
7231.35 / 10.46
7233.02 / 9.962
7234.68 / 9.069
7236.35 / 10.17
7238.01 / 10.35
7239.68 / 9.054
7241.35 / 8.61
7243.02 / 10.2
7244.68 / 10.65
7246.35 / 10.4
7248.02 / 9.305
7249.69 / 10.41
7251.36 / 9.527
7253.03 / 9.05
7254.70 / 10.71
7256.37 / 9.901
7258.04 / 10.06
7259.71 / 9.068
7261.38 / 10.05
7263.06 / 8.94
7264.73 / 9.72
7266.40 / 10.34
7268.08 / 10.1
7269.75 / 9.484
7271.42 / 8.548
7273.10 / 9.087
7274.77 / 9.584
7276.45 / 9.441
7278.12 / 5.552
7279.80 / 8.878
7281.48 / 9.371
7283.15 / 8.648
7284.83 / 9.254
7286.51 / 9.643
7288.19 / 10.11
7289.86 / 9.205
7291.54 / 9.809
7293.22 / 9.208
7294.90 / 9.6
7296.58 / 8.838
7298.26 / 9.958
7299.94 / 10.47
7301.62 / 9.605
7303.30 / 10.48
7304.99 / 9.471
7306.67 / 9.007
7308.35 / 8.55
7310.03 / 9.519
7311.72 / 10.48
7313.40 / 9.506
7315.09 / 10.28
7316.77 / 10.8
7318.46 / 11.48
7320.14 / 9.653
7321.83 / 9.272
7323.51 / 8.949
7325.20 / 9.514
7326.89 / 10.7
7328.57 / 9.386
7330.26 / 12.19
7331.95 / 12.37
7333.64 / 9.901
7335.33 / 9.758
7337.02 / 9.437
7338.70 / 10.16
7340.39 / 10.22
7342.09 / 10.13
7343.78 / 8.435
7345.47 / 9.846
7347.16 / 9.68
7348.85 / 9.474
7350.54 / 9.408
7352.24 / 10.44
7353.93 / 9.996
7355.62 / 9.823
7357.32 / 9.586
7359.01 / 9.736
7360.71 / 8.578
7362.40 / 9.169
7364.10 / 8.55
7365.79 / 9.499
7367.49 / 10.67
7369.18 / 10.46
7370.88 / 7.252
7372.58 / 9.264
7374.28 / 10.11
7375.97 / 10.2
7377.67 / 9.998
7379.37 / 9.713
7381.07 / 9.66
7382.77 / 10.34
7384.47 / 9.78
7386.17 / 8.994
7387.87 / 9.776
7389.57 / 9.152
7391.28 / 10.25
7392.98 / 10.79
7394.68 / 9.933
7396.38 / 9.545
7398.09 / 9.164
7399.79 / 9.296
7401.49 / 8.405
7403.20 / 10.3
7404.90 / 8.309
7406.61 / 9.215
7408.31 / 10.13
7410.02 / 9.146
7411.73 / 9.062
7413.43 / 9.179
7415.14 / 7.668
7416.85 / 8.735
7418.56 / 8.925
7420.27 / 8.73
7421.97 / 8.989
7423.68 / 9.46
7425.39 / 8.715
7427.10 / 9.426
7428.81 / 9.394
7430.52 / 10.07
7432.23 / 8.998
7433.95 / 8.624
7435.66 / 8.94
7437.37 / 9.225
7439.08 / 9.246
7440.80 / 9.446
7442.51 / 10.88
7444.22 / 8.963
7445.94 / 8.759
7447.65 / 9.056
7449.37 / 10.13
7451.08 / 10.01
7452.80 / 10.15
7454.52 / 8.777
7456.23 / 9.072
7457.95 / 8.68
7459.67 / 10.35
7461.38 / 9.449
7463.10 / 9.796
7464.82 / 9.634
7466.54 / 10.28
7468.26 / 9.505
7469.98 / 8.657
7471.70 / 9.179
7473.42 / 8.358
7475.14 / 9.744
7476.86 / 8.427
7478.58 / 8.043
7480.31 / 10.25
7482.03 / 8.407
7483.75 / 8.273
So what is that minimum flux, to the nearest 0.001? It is 8.548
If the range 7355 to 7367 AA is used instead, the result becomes 8.550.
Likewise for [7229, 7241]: 9.054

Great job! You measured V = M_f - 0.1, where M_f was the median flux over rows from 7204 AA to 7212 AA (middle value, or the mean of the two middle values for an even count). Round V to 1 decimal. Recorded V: 9.7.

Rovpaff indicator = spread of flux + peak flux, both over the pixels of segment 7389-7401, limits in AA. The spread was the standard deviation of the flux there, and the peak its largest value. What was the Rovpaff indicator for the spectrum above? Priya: 11.4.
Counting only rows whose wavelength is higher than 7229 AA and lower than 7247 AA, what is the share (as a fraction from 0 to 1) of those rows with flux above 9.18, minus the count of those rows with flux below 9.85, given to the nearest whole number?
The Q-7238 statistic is -2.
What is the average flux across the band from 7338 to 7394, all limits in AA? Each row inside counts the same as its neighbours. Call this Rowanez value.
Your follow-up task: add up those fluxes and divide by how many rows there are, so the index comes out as 9.7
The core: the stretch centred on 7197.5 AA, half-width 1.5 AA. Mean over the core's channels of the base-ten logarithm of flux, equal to 1.00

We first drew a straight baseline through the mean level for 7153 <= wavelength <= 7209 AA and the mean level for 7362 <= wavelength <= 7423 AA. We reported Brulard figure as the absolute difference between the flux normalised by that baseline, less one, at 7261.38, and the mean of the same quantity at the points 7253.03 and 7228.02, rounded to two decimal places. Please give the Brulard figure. 0.10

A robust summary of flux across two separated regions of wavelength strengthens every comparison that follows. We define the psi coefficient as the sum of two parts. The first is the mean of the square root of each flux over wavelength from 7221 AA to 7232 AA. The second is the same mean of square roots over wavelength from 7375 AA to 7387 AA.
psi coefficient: 6.28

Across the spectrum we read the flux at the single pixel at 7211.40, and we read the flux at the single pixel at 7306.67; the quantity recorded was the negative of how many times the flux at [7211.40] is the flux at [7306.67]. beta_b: -1.03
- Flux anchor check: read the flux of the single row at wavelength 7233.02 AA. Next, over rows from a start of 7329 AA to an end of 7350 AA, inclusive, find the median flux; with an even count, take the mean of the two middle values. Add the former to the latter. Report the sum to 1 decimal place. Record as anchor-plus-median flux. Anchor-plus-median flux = 19.8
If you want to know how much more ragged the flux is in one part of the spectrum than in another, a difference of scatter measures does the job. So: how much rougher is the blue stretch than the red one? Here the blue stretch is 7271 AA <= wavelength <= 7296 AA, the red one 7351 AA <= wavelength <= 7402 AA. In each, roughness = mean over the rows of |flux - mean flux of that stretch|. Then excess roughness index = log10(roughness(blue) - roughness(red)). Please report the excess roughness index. -1.25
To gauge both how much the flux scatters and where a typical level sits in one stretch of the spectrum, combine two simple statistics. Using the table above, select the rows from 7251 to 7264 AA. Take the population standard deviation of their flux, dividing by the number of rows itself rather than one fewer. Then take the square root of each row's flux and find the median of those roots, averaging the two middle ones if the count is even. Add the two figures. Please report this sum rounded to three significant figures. 3.70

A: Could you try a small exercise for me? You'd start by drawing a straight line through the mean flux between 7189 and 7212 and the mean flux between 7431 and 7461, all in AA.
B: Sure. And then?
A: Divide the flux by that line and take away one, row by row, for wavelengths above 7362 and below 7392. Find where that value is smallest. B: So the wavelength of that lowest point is 7370.88 AA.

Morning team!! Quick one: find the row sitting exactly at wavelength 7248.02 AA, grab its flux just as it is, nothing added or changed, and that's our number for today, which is 9.305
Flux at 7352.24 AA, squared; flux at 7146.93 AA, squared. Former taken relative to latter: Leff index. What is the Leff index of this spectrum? 1.06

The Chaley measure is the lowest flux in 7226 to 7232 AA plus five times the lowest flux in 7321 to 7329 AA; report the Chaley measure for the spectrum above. 53.9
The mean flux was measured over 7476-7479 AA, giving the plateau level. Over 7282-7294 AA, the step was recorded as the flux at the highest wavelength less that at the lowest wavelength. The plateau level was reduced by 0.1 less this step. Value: 8.7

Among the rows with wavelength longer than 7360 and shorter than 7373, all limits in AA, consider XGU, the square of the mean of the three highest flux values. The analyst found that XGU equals 104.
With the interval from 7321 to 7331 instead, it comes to 117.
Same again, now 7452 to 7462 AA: 100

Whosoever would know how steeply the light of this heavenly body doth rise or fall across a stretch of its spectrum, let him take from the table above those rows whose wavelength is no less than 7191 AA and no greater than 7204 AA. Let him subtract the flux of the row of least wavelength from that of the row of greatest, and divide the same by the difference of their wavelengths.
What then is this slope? -0.06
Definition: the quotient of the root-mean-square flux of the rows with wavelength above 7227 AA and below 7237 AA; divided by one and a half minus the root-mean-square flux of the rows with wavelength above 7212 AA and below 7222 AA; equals -1.15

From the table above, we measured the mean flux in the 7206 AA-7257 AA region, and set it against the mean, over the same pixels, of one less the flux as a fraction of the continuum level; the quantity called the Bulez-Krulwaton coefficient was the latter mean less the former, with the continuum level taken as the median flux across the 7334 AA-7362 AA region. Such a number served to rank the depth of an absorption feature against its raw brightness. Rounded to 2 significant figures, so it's -9.9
